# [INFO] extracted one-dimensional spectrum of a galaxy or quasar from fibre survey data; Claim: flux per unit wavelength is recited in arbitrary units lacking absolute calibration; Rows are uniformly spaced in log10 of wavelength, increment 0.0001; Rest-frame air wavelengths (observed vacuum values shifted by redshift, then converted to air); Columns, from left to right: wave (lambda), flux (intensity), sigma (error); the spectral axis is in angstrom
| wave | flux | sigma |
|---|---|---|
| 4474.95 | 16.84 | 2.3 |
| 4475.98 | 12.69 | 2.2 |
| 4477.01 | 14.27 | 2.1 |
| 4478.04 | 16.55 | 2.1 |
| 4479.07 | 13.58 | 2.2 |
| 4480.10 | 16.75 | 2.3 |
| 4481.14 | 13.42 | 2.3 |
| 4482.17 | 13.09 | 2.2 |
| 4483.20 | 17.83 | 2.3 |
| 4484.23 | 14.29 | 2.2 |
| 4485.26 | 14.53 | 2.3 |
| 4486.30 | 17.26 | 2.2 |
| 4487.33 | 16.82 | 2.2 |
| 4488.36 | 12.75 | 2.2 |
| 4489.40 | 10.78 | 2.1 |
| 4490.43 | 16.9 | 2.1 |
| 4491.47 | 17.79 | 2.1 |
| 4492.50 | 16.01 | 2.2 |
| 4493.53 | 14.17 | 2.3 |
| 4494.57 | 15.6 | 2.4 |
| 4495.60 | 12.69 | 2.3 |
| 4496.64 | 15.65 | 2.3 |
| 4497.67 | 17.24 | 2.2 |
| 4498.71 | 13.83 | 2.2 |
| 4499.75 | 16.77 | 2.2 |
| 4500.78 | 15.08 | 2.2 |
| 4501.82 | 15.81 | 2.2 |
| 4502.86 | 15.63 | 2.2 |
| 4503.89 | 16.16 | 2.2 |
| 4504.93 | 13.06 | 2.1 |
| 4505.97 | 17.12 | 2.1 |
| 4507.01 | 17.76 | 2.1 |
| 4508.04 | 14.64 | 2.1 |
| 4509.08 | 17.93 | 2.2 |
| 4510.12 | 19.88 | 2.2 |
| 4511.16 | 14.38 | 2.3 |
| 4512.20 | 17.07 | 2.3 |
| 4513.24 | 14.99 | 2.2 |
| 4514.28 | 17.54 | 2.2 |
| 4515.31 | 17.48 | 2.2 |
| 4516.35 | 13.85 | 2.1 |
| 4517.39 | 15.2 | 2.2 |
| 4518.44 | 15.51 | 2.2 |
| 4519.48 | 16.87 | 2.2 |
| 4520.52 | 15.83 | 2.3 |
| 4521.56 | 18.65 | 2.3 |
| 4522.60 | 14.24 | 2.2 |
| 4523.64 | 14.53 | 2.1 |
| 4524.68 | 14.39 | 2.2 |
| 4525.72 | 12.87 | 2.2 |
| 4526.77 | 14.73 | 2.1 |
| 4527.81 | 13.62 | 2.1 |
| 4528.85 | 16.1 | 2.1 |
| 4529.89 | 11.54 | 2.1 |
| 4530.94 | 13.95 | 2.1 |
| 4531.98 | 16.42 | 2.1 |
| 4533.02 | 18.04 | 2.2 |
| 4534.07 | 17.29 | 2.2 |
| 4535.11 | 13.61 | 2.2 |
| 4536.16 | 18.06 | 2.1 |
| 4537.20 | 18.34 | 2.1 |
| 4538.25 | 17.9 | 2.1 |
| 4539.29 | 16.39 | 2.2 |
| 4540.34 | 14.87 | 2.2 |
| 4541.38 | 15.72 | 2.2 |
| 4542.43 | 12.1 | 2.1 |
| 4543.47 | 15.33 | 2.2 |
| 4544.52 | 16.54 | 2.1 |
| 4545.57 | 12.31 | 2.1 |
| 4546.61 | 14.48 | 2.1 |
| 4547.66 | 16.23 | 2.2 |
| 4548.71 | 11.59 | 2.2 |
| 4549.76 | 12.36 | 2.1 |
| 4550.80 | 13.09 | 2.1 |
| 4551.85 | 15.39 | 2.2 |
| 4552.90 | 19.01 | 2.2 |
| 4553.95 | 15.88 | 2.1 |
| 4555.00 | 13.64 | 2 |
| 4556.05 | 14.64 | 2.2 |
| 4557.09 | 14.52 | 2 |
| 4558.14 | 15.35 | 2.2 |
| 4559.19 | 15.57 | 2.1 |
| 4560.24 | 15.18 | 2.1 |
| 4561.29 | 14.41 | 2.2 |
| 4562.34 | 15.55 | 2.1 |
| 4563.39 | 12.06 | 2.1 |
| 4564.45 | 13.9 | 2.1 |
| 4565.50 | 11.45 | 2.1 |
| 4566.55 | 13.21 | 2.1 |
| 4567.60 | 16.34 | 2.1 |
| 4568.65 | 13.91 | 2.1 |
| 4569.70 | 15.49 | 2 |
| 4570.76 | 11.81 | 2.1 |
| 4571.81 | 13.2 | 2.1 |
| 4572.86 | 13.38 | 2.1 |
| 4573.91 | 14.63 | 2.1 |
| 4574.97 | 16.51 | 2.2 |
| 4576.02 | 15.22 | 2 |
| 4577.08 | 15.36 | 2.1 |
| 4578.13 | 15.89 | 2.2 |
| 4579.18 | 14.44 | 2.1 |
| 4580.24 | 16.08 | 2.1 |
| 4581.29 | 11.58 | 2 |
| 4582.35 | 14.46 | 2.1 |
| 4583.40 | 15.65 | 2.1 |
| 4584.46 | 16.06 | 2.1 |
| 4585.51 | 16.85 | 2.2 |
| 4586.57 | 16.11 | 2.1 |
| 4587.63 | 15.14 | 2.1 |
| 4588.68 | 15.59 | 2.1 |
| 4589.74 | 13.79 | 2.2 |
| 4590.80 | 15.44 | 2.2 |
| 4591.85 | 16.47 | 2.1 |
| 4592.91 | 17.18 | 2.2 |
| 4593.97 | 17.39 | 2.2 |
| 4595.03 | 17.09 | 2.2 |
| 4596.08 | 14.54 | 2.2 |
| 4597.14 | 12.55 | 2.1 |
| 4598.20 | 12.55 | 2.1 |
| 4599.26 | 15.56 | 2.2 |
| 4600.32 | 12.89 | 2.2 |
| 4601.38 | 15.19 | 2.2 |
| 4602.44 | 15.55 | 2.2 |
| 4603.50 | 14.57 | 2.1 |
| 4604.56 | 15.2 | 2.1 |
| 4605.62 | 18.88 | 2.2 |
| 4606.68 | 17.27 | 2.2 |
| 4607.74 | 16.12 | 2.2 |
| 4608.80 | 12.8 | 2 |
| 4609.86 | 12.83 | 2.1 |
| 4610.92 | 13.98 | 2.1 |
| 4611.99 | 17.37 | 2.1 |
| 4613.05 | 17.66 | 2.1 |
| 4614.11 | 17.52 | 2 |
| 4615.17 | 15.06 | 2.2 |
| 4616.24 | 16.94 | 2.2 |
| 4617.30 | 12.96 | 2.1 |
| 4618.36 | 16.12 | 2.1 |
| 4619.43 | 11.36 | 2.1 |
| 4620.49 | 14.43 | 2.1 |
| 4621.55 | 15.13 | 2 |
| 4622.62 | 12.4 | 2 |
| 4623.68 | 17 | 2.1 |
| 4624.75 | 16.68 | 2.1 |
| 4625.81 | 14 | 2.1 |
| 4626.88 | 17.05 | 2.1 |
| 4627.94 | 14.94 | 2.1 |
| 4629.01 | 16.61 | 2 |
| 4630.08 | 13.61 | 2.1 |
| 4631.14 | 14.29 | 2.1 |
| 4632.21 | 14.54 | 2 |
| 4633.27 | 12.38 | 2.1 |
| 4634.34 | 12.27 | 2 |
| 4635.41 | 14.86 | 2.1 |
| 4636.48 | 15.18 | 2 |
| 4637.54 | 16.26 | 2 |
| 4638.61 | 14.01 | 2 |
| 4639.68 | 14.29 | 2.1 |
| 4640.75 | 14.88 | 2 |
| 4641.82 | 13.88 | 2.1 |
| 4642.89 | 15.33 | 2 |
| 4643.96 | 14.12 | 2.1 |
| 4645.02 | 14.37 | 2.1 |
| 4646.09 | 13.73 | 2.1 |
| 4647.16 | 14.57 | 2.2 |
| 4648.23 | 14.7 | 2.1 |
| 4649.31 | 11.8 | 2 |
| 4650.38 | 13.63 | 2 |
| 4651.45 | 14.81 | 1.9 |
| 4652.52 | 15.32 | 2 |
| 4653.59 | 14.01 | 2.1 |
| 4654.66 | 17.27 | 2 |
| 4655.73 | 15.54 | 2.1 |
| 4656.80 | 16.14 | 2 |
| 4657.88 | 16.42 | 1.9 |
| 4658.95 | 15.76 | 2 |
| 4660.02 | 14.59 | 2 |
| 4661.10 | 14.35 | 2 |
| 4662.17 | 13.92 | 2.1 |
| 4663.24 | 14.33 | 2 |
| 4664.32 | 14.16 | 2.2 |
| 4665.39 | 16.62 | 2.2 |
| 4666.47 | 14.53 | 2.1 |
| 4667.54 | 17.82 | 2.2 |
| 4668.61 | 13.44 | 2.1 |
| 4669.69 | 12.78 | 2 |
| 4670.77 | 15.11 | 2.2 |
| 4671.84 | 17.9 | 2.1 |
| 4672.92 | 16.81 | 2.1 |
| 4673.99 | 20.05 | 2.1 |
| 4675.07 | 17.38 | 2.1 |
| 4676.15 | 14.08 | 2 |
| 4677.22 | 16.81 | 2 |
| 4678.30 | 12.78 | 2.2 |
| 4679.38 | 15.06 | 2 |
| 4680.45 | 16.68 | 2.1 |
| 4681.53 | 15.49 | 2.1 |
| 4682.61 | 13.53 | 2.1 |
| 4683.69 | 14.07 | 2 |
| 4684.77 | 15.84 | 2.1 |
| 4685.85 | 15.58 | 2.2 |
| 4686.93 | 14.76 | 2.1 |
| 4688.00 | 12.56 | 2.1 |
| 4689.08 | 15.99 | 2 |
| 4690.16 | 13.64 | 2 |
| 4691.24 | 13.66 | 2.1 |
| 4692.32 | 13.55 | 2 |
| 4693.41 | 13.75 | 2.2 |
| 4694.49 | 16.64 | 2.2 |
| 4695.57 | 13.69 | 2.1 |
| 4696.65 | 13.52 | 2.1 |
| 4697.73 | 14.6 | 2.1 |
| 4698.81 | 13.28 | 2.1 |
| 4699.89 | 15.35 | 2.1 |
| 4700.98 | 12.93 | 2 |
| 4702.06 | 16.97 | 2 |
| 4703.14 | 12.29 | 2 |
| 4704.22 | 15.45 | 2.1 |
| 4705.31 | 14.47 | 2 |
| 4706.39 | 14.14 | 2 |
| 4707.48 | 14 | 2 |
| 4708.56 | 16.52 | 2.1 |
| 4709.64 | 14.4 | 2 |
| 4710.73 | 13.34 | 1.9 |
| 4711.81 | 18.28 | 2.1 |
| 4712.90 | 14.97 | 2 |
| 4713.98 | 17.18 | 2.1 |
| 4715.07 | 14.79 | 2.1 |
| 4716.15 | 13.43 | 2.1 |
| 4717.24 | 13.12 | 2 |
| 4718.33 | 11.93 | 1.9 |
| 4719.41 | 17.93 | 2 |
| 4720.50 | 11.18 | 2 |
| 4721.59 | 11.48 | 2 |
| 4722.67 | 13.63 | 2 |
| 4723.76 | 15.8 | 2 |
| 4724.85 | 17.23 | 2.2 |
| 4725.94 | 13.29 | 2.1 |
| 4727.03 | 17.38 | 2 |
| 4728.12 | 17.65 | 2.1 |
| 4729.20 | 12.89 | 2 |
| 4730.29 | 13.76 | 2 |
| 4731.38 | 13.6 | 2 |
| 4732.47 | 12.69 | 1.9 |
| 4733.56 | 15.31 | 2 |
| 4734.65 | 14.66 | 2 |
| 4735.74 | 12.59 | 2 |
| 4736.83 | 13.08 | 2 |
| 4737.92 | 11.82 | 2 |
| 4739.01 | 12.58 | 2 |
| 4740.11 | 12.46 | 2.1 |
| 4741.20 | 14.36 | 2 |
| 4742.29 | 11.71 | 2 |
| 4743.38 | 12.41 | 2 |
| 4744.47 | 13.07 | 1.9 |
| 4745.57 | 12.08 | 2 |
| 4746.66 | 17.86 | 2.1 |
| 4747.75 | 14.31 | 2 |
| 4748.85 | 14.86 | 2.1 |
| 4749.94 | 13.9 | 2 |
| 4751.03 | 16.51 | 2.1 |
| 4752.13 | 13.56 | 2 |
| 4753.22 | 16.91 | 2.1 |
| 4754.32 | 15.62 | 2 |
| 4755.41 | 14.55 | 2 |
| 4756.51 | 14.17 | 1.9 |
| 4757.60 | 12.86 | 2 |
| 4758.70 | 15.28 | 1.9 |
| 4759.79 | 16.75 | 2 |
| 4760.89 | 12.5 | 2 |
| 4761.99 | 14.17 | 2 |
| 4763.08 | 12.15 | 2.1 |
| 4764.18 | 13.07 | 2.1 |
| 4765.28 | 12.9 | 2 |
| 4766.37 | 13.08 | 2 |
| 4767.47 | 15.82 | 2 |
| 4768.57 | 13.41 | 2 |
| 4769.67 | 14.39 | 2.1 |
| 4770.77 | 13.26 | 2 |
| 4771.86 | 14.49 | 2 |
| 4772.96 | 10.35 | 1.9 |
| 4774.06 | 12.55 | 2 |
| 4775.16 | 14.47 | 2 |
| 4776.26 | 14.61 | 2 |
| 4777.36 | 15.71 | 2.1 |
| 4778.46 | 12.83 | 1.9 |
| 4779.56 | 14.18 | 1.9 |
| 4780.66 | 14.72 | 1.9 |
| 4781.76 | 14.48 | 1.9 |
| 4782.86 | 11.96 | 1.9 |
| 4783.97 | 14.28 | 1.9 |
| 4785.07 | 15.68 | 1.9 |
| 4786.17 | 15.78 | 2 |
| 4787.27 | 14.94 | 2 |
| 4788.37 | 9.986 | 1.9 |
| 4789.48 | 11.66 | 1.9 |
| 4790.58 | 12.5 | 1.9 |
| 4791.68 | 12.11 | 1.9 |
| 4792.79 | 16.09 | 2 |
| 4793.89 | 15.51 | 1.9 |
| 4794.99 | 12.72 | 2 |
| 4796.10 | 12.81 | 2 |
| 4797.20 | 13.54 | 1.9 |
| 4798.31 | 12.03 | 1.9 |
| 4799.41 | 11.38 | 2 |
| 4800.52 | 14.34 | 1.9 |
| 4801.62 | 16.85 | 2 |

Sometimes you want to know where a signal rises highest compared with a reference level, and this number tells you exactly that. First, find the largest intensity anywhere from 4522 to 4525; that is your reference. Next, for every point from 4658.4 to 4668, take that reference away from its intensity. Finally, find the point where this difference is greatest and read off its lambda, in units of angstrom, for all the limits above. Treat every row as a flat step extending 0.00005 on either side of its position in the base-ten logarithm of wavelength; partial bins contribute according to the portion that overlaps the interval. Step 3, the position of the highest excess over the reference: 4667.54 angstrom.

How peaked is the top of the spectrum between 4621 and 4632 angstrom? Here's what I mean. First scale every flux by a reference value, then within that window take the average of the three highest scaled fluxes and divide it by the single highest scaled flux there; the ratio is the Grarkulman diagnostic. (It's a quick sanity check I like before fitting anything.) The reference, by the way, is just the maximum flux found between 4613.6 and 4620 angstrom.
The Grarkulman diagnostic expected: 0.992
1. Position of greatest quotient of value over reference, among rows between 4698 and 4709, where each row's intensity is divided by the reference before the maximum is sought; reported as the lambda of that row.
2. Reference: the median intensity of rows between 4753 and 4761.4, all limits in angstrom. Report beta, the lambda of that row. 4702.06 angstrom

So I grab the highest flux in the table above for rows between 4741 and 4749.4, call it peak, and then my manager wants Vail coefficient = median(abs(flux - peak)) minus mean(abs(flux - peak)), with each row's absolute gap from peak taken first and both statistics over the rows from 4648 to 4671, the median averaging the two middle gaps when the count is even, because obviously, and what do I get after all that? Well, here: 0.22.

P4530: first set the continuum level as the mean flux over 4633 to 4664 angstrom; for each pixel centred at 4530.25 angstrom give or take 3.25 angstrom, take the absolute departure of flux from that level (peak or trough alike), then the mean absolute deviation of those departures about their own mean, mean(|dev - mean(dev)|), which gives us 0.9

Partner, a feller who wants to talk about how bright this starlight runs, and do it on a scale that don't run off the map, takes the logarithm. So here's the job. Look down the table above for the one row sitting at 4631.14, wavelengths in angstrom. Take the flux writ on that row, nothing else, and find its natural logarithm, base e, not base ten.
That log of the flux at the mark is 2.66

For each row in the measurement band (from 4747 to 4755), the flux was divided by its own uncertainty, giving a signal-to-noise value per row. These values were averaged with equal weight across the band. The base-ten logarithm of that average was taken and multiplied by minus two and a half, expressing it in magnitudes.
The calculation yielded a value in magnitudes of -2.17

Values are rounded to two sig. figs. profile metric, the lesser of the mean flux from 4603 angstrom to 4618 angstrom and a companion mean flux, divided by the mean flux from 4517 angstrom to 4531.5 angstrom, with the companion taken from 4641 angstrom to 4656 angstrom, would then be 0.98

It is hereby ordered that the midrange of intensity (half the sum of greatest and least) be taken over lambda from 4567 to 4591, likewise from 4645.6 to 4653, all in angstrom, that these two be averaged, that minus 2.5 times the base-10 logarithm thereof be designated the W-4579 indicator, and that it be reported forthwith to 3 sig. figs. -2.86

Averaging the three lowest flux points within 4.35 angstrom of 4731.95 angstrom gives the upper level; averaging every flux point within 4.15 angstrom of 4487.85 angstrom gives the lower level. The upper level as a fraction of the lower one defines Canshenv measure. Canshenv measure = 0.84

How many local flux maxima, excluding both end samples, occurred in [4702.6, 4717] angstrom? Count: 4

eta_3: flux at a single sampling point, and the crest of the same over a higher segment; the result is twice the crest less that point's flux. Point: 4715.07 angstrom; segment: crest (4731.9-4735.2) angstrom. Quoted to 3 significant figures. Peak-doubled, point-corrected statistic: 15.8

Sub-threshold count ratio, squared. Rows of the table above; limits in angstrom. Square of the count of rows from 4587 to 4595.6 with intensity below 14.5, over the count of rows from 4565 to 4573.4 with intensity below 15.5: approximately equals 0.0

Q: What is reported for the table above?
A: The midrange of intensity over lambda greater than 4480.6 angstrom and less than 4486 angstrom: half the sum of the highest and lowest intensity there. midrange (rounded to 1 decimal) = 15.5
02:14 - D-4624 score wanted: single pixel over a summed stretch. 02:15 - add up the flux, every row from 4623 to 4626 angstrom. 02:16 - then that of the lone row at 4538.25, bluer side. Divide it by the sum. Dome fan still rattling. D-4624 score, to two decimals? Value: 0.38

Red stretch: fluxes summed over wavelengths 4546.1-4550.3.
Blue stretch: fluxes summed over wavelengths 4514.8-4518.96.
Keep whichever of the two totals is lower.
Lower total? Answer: 54.7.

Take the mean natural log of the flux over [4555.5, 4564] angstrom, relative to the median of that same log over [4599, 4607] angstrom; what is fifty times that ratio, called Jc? 49.1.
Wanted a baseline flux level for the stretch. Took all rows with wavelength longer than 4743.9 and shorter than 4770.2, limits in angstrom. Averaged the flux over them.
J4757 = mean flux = 14.3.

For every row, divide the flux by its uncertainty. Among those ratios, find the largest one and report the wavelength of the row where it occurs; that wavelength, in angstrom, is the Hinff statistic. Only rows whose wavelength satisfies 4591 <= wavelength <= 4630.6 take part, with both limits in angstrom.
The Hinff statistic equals 4614.11 angstrom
